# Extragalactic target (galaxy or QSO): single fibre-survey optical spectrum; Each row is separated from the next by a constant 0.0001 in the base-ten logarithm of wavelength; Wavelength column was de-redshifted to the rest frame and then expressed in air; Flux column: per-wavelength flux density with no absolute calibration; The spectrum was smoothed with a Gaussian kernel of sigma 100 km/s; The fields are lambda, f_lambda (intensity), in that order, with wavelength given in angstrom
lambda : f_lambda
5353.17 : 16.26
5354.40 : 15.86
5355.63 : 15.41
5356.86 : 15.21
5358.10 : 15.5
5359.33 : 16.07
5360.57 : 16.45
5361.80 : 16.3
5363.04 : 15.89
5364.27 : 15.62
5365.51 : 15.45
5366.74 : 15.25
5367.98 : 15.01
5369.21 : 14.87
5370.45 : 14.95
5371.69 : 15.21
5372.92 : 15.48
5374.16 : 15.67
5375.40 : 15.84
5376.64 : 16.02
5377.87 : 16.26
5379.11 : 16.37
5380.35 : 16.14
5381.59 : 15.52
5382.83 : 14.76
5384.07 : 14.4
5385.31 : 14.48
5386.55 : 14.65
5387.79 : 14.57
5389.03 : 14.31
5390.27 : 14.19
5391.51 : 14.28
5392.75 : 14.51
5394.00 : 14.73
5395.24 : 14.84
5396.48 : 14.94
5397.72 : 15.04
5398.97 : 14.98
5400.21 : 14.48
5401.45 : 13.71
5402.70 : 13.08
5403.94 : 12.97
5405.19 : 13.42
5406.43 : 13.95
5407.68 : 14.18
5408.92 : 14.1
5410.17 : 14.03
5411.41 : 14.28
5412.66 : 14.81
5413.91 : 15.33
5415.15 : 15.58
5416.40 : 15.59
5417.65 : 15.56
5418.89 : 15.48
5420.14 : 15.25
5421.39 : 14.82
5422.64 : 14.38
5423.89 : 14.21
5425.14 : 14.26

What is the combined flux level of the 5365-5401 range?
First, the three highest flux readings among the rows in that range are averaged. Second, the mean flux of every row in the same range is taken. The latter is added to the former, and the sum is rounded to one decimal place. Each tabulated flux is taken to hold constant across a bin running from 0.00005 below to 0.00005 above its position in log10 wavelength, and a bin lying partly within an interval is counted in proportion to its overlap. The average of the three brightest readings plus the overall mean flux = 31.3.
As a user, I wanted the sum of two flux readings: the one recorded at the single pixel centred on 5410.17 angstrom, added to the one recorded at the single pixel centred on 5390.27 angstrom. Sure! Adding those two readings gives 28.2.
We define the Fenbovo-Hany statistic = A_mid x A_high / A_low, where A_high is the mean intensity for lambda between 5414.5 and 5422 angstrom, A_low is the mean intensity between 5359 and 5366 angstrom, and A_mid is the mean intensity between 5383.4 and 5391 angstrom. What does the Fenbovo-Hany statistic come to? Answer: 13.9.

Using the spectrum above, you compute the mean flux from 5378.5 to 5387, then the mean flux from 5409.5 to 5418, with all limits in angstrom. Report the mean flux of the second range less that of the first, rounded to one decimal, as -0.2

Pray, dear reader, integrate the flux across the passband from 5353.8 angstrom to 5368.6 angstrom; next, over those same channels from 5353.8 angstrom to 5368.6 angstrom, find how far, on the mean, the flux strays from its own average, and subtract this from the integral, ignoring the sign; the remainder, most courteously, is 232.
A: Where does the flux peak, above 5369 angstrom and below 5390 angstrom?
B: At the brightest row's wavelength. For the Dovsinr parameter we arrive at 5379.11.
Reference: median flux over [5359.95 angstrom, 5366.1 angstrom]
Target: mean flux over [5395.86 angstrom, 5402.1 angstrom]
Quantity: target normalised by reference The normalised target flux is 0.92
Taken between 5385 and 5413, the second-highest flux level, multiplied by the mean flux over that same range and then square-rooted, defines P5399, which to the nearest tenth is 14.6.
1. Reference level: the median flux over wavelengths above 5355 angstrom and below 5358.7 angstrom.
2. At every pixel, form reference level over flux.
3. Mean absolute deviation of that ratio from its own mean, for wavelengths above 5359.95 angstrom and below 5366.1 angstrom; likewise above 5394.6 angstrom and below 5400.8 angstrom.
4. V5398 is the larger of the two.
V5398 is 0.021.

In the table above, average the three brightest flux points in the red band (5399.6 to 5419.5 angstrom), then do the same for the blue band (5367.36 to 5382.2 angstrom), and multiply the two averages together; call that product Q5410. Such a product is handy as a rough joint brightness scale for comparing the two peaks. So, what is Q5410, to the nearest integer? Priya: 253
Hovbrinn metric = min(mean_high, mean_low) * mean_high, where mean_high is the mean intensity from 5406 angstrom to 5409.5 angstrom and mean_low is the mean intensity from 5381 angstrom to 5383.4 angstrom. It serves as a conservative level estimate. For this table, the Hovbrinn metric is 198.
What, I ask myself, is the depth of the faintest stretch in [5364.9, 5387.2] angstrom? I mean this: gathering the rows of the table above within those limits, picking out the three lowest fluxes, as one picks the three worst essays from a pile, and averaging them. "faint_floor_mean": 14.5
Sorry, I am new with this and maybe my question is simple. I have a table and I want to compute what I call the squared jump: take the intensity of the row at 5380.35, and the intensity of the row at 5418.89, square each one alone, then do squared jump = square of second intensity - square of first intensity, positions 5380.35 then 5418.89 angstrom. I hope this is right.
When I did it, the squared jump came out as -21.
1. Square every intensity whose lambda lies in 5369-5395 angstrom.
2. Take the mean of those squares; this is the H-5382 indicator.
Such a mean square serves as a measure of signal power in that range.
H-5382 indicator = 229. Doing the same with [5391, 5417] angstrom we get 208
